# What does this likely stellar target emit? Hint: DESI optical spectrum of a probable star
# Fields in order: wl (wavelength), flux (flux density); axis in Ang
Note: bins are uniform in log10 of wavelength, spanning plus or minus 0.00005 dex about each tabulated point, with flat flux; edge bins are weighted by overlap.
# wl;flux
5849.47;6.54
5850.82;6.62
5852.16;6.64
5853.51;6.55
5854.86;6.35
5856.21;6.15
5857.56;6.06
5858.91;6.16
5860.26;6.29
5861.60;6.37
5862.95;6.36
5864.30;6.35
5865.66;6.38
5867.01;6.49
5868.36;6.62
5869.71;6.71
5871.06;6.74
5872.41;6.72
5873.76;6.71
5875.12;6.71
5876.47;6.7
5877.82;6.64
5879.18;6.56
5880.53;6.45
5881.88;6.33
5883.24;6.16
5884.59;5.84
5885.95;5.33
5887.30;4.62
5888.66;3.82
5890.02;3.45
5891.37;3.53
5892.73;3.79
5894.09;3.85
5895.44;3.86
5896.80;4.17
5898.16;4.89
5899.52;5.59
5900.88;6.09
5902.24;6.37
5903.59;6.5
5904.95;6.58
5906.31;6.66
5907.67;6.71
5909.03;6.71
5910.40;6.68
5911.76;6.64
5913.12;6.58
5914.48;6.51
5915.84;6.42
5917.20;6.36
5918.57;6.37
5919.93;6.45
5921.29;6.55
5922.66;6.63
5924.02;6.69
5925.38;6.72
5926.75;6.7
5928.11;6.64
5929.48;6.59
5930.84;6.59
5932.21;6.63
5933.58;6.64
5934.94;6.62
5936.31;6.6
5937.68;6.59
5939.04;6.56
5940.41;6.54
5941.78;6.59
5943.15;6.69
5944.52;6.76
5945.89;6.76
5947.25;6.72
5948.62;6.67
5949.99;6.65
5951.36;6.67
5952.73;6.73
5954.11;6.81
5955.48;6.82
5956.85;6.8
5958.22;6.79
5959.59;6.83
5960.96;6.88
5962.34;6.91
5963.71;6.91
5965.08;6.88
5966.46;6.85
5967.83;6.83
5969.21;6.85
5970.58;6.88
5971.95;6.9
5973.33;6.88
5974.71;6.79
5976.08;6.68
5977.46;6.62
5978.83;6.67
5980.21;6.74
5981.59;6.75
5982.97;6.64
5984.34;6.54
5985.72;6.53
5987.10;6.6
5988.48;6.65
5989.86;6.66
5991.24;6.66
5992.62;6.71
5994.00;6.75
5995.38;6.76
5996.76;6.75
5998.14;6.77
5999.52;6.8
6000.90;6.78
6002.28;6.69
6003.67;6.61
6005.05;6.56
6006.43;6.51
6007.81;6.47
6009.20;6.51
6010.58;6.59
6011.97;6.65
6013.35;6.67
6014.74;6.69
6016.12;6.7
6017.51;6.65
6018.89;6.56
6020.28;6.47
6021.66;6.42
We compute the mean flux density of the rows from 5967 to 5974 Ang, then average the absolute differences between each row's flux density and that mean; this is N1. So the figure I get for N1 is 0.022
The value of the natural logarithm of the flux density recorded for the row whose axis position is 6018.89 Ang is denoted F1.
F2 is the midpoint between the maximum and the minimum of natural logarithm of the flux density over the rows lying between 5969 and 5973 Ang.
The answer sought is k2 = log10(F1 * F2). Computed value 0.559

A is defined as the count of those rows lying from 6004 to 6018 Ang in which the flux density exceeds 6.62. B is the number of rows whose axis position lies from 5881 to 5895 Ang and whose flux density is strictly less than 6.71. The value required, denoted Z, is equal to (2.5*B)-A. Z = 20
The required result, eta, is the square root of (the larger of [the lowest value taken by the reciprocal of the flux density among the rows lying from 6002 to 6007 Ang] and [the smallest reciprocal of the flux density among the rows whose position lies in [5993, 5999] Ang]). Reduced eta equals 0.387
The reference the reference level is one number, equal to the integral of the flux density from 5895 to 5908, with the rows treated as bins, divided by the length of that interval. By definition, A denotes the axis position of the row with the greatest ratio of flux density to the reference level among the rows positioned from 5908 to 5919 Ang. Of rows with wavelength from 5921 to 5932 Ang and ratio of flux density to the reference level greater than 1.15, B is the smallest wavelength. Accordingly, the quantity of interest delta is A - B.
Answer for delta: -13.6 Ang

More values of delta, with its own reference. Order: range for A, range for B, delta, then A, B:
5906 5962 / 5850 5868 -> 110.1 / 5960.96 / 5850.82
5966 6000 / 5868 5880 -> 103.6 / 5971.95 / 5868.36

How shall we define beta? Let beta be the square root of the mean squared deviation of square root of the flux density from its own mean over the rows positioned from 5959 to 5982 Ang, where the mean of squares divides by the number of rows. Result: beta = 0.017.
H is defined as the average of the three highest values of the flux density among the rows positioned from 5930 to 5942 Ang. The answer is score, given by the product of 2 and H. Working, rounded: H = 6.63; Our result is 13.3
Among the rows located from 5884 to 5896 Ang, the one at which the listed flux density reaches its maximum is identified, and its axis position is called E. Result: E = 5884.59 Ang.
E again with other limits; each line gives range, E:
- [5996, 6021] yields 5999.52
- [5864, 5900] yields 5871.06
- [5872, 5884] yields 5872.41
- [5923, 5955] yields 5954.11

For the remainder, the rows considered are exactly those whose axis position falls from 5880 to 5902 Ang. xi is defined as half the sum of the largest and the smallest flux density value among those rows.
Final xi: 4.95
